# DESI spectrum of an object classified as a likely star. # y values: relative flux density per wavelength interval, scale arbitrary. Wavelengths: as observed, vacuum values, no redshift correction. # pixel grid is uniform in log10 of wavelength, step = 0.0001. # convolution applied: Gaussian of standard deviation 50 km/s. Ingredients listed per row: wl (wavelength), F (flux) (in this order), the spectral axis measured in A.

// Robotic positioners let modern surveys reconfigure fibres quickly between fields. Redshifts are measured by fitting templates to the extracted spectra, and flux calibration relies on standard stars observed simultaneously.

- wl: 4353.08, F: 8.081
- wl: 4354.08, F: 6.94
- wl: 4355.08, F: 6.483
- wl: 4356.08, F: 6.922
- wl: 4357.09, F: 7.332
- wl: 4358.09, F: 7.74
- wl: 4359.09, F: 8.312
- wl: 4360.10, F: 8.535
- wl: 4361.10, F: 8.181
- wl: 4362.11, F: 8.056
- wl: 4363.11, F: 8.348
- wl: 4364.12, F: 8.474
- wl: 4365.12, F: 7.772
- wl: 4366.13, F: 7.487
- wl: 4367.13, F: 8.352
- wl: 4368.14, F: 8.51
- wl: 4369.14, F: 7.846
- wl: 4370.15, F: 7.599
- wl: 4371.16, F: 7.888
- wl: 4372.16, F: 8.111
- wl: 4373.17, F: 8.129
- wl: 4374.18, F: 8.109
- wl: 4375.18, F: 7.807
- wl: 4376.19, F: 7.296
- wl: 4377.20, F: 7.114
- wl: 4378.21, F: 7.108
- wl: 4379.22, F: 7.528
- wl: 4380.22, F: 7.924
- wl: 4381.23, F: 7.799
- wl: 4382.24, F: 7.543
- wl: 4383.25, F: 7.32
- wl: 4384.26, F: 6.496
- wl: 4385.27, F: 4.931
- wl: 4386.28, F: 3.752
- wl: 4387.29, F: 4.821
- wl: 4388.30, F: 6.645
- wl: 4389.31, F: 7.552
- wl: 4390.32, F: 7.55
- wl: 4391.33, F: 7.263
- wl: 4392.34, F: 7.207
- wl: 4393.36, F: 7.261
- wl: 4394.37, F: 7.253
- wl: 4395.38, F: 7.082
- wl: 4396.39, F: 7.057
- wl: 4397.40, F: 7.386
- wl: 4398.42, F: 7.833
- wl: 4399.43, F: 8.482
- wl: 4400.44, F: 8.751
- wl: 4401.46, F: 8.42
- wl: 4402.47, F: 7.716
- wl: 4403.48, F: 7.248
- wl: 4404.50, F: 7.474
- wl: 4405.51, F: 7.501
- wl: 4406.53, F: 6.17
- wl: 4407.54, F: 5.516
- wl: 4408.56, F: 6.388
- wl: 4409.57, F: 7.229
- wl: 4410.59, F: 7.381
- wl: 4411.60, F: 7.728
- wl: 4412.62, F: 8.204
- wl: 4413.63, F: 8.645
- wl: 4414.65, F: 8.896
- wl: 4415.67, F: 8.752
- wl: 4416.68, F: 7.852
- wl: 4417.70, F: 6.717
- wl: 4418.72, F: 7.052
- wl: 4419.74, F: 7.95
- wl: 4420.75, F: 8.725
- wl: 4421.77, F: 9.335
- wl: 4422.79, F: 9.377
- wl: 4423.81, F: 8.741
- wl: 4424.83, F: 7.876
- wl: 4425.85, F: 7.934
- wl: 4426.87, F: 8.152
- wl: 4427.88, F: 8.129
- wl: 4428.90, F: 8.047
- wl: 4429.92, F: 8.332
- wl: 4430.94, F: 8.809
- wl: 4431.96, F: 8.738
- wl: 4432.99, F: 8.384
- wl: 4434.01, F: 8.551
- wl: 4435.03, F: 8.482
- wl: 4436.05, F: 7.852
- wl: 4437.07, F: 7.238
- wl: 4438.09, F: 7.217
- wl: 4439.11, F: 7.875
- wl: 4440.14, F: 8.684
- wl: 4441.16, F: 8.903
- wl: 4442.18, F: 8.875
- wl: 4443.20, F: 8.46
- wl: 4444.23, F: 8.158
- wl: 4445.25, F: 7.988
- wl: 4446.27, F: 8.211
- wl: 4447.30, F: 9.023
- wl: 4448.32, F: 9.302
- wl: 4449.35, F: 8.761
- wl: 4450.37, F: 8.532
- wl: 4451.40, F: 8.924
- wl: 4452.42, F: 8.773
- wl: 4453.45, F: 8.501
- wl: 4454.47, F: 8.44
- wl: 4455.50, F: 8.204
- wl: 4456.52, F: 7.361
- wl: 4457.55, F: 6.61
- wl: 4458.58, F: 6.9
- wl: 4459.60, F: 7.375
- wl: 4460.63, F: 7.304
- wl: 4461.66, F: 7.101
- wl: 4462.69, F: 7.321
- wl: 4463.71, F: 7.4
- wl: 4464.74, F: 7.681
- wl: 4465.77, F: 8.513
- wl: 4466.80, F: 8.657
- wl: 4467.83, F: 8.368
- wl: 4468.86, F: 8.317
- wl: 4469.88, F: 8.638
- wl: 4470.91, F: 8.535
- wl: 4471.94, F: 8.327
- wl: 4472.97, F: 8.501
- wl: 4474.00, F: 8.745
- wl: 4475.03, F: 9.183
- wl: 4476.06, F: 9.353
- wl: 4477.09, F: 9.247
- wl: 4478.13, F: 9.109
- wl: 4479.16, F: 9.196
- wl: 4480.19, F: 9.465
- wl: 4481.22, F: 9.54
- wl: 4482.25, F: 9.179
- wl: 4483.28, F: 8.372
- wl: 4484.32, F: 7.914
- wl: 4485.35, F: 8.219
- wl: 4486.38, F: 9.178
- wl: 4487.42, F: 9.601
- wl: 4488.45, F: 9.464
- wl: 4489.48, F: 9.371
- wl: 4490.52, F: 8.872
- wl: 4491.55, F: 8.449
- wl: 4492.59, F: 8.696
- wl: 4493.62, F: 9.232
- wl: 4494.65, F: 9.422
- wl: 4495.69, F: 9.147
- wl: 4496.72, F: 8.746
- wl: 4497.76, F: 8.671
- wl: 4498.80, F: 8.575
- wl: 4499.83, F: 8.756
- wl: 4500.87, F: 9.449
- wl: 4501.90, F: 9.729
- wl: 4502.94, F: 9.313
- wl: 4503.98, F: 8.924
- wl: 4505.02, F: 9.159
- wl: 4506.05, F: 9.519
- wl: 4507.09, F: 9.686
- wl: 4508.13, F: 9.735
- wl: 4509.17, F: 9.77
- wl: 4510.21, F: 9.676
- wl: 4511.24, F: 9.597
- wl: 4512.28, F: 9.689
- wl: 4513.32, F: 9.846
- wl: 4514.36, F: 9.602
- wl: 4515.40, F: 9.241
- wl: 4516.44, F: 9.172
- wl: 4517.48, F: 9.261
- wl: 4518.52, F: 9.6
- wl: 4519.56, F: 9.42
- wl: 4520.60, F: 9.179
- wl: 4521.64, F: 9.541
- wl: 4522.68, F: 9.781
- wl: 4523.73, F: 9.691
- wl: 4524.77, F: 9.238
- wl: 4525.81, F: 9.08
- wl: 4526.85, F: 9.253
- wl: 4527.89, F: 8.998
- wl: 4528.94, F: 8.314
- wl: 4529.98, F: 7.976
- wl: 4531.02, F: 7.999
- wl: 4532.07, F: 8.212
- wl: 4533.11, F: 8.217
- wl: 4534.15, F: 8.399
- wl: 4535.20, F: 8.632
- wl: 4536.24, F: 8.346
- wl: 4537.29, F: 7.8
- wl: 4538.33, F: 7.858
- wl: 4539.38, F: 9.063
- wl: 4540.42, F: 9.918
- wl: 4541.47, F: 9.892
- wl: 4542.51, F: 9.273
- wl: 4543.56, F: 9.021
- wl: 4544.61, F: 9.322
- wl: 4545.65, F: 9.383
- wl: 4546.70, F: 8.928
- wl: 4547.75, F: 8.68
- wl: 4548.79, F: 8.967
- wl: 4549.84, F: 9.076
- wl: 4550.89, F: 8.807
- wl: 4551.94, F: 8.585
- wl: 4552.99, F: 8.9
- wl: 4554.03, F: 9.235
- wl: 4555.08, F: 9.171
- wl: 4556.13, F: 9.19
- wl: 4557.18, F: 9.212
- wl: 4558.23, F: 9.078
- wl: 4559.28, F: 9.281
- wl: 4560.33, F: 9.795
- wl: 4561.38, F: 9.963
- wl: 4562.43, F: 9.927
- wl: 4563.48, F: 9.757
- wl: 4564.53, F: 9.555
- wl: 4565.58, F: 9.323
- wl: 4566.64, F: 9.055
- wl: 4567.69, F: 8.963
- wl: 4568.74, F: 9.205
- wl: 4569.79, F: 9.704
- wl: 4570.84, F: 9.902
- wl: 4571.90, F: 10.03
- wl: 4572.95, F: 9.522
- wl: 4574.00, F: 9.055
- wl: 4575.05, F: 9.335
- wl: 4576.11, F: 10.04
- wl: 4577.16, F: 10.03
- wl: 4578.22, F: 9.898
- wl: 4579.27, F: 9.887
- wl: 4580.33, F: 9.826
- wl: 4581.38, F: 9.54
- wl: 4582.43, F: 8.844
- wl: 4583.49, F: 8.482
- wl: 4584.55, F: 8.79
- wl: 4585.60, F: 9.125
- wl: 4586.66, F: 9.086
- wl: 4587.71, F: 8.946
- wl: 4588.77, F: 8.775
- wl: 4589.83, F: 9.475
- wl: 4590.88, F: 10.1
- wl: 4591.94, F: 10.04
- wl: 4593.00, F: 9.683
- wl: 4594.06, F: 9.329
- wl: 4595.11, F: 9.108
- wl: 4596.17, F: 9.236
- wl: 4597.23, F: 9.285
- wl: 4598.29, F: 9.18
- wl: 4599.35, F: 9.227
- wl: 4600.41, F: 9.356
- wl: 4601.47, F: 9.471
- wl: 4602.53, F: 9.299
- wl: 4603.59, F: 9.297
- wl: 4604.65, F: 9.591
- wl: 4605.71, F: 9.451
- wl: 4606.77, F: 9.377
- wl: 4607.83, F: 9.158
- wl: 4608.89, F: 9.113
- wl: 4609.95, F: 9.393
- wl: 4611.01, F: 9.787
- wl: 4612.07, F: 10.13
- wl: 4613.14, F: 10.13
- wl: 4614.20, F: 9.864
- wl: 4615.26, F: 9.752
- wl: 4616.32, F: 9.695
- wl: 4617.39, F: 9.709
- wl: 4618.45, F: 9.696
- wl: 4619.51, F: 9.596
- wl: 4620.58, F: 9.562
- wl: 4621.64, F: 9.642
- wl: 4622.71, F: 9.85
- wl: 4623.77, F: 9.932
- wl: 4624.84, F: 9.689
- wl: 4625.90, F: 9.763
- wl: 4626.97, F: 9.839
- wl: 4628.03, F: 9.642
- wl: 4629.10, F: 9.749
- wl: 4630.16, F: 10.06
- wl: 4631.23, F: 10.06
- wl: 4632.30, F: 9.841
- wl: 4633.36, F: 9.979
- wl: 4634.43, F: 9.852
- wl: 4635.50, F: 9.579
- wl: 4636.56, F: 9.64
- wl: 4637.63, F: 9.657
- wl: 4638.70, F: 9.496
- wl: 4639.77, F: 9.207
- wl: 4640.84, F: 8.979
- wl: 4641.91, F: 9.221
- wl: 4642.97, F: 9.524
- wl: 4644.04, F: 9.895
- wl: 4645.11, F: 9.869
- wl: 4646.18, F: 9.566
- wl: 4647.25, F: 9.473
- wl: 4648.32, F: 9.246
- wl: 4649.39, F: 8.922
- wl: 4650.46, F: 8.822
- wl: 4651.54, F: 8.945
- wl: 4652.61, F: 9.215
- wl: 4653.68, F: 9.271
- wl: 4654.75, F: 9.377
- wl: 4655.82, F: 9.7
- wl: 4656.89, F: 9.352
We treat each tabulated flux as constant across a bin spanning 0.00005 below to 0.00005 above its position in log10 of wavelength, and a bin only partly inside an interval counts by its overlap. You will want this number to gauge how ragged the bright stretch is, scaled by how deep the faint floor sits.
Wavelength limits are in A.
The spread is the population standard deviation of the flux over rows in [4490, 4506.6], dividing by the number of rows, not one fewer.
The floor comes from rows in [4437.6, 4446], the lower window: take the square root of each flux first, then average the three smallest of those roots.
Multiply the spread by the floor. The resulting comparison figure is 1.02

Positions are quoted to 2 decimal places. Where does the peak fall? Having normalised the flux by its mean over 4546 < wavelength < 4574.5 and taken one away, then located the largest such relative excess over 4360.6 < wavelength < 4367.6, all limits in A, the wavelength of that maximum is 4364.12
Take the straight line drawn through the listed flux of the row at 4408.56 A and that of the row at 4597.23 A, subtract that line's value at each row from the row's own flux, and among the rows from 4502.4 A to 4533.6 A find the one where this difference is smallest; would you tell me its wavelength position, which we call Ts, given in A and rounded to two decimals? 4529.98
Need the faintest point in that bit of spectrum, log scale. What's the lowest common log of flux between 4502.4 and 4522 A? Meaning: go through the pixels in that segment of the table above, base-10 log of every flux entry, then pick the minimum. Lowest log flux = 0.951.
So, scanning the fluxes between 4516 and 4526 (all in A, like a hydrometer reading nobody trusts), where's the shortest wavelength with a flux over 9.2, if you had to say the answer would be 4517.48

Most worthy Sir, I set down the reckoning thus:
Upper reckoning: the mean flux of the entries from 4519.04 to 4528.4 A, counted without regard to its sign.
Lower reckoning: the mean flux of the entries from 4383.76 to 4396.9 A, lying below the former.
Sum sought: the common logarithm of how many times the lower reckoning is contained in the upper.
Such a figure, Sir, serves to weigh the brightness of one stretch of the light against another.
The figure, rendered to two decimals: 0.16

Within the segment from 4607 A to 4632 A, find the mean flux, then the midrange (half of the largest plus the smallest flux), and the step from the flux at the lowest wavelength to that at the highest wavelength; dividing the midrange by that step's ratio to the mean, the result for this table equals 104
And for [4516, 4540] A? -712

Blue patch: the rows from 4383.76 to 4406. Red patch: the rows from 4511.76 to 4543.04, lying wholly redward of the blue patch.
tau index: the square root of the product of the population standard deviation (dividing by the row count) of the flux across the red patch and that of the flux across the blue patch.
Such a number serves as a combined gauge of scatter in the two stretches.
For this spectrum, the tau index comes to 0.87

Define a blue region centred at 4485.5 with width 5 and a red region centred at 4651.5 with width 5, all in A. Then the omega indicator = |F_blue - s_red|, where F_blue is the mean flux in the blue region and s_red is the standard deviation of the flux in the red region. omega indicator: 8.5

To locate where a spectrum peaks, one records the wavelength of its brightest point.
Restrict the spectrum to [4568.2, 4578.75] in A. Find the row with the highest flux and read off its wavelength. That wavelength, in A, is 4576.11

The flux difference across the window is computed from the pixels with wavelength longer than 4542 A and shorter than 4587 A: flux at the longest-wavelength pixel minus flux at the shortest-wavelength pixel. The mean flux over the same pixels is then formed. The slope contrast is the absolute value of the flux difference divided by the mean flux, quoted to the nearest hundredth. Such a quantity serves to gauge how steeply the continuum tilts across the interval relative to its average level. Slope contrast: 0.02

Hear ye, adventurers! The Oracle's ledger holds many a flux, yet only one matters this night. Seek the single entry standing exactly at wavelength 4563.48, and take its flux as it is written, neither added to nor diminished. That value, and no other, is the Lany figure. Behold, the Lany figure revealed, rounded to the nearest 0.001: 9.757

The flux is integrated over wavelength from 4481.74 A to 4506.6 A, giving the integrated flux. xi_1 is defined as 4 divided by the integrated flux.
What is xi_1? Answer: 0.018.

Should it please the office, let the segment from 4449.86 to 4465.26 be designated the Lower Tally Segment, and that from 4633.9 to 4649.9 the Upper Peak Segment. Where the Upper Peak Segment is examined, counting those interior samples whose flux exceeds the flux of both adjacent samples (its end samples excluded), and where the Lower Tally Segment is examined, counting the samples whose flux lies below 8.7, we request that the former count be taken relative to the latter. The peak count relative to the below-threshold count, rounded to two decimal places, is 0.15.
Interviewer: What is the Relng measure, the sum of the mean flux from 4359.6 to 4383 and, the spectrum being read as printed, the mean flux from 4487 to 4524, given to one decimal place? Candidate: 17.2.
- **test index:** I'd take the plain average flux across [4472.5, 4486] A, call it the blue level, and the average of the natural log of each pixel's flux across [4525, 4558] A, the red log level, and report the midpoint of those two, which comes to 5.6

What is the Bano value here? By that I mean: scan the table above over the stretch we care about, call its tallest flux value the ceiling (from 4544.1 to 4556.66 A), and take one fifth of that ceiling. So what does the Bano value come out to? 1.88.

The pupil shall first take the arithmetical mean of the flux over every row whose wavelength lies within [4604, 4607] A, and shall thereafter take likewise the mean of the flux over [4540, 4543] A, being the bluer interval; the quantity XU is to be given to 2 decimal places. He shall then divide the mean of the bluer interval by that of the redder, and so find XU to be 1.02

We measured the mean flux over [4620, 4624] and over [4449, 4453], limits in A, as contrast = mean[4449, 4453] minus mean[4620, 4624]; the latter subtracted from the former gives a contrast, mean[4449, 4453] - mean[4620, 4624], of -1.0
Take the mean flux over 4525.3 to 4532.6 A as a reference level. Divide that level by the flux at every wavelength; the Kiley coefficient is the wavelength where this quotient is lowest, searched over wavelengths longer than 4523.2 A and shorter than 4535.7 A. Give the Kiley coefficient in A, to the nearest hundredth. 4523.73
